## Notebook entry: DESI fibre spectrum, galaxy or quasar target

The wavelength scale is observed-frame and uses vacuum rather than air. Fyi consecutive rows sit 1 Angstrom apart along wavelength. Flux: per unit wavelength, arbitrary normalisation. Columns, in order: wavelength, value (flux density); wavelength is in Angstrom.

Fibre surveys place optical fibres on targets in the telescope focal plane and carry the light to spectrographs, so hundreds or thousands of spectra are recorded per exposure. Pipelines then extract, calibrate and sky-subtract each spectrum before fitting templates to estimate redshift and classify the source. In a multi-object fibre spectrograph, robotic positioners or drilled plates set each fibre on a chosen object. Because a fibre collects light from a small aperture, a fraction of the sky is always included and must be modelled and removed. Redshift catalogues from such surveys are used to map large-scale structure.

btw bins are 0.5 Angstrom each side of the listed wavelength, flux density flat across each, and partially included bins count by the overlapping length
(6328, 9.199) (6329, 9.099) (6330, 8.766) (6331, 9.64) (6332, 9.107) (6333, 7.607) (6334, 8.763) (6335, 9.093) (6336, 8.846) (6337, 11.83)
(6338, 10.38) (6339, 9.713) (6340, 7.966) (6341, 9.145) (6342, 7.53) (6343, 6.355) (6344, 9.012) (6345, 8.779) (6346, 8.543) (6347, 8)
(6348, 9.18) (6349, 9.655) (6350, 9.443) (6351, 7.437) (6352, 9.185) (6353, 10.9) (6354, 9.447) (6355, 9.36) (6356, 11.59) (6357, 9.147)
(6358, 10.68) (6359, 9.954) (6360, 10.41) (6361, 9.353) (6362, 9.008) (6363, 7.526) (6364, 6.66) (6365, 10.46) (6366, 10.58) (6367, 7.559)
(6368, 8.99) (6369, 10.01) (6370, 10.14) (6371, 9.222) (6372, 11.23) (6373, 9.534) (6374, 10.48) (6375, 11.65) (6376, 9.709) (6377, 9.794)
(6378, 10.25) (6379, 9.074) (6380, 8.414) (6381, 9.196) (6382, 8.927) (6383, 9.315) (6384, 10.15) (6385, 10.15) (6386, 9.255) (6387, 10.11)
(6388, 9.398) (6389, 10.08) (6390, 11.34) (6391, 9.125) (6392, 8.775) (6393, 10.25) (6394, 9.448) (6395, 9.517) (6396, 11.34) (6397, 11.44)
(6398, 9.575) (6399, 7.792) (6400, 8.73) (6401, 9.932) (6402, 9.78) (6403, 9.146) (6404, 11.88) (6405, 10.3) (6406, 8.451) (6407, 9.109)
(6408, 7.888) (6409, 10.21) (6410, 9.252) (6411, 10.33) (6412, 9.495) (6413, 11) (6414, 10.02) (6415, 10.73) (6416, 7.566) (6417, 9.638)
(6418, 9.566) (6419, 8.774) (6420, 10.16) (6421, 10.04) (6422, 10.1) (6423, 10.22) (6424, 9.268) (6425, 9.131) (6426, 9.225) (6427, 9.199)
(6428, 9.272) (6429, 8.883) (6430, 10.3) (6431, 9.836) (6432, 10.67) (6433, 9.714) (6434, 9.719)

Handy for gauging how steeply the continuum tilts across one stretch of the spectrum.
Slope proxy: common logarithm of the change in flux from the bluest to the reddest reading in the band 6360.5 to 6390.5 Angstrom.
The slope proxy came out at 0.30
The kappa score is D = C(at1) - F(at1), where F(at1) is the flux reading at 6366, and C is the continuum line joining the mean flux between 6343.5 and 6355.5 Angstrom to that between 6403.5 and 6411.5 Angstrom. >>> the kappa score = -1.3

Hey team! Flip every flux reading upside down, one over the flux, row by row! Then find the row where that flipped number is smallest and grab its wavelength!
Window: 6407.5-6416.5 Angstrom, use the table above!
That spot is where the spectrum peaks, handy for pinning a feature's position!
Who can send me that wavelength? 6413 Angstrom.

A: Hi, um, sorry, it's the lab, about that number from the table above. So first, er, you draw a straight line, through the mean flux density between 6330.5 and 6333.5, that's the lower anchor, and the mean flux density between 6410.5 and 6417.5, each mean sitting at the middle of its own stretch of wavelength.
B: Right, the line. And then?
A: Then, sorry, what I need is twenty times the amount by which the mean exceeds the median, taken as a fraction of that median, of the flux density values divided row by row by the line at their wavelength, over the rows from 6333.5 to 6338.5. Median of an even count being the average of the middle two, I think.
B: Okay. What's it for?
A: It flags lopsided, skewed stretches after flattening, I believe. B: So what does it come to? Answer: 1.5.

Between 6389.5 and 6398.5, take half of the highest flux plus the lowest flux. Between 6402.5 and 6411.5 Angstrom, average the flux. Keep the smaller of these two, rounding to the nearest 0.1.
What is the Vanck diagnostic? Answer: 9.6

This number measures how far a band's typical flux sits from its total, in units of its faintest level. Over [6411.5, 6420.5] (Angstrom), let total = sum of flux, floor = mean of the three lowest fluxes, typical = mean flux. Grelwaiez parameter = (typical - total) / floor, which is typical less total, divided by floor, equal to -8.97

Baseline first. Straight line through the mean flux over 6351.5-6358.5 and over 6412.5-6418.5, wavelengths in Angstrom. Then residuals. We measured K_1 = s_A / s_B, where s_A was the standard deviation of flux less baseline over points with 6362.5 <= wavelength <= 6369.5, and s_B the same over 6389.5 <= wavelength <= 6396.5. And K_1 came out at 1.5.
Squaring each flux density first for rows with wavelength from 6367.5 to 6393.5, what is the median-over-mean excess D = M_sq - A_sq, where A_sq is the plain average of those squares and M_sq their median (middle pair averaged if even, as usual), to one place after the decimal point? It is -1.4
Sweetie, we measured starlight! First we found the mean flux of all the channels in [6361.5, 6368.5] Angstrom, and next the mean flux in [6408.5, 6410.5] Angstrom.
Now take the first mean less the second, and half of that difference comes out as -0.52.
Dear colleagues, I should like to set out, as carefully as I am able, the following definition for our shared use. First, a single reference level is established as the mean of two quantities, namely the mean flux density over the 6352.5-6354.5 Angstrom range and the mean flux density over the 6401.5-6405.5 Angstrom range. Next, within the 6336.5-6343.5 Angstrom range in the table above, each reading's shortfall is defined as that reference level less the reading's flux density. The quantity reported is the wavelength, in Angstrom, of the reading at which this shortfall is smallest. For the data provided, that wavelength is 6337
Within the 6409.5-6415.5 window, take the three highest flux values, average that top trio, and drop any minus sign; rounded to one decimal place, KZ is 10.7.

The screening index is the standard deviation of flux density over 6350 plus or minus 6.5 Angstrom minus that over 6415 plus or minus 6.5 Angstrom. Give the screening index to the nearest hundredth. 0.19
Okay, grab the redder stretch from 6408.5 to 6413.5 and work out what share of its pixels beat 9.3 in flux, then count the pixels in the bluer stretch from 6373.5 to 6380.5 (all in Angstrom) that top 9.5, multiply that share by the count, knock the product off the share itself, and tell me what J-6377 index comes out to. -3.2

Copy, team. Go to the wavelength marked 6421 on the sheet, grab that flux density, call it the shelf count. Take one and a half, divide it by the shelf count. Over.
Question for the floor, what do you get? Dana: 0.149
